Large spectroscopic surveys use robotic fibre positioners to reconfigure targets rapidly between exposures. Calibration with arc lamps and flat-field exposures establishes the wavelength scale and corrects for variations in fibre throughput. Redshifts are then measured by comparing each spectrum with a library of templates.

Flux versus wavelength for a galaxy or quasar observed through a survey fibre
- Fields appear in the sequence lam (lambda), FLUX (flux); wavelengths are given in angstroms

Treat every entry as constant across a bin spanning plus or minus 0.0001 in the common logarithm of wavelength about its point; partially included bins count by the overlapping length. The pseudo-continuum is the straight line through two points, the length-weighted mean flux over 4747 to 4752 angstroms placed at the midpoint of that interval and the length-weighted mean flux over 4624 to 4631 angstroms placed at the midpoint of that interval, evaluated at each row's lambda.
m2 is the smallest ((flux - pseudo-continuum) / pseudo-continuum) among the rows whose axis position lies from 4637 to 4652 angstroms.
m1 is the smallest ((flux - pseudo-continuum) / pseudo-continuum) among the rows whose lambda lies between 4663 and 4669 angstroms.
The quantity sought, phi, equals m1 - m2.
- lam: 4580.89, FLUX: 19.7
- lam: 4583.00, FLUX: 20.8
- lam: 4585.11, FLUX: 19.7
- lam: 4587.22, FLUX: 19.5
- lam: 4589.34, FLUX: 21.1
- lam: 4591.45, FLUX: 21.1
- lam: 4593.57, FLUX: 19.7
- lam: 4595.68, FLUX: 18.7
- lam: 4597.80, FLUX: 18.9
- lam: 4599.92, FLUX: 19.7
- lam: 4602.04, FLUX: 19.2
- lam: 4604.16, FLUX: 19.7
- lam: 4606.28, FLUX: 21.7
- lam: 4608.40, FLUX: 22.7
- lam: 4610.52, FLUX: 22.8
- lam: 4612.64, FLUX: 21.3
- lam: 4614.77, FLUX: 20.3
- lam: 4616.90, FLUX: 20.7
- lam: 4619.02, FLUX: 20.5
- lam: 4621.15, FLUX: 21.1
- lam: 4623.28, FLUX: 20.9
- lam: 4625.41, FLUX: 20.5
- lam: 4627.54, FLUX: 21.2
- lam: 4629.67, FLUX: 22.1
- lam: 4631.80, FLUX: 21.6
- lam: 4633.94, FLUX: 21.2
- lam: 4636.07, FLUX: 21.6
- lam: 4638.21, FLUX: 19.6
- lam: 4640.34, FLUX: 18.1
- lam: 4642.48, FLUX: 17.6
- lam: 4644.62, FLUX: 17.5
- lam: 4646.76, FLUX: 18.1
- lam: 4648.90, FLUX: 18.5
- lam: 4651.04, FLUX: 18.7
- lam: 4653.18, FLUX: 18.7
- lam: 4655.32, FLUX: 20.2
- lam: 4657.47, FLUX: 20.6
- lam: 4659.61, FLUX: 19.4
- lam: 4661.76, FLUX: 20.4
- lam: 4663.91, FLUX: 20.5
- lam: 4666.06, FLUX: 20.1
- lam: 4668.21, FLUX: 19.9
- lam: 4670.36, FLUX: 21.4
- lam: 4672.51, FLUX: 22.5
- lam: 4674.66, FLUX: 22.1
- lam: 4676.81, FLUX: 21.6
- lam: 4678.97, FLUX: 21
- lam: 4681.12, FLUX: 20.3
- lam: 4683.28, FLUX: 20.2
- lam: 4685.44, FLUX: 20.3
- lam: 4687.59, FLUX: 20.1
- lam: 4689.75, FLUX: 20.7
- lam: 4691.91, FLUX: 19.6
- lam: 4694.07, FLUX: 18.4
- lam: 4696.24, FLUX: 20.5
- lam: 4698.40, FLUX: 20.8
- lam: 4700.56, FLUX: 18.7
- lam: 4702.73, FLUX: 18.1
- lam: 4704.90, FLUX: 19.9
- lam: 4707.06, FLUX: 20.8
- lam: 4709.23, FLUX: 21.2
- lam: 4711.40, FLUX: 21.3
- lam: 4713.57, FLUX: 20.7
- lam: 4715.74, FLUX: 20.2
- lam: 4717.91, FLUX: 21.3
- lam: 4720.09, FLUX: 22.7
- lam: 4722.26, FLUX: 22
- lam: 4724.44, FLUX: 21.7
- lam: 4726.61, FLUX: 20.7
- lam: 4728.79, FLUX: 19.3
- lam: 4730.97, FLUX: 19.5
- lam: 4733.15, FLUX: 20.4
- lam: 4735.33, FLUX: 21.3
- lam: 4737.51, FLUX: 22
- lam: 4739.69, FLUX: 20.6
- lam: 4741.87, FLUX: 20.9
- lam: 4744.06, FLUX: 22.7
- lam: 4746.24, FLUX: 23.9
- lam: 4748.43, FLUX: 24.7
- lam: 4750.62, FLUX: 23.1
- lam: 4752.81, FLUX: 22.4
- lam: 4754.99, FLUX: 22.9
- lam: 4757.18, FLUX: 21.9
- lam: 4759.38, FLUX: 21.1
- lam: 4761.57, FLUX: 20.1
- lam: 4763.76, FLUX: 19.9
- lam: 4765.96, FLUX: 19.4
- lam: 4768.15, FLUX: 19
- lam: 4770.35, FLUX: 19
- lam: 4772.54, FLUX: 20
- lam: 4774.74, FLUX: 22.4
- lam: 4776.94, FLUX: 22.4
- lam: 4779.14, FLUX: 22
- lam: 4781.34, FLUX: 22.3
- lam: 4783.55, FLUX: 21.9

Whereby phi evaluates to 0.09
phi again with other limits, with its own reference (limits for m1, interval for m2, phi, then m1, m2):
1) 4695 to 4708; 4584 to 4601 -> -0.11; -0.21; -0.09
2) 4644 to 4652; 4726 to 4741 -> -0.02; -0.19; -0.17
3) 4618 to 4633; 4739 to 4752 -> 0.09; -0.03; -0.13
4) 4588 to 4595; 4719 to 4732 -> 0.13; -0.04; -0.17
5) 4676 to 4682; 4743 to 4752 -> -0.05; -0.09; -0.04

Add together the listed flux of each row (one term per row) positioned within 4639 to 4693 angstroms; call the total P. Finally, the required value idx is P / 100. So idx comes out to 5.0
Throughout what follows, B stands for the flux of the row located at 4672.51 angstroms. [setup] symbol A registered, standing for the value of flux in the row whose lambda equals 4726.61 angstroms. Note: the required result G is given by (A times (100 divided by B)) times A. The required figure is 1904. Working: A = 20.7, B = 22.5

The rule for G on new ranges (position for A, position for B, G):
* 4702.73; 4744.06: 1443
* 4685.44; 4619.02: 2010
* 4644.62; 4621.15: 1451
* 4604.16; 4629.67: 1756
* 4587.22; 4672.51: 1690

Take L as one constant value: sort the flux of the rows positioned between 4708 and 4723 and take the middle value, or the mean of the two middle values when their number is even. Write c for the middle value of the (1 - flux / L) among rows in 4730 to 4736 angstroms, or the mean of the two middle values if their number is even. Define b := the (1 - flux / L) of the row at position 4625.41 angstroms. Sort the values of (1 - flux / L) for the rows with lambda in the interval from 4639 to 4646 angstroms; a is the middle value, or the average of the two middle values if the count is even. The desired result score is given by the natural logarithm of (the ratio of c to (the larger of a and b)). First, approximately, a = 0.17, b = 0.04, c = 0.042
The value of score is -1.4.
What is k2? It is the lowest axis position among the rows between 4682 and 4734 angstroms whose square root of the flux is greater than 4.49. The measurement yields 4683.28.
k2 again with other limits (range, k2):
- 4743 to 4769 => 4744.06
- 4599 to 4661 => 4606.28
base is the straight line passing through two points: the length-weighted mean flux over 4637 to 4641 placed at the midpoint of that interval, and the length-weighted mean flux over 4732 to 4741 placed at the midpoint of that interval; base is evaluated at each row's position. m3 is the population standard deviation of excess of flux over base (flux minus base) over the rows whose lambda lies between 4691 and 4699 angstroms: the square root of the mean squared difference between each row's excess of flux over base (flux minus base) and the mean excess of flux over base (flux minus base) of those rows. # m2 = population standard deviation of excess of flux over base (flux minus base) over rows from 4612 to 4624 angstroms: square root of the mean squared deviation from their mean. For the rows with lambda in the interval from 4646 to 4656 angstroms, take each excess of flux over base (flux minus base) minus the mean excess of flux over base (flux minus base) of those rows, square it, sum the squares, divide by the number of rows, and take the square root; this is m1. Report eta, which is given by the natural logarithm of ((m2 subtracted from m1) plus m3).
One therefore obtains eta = 0.2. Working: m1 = 0.66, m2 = 0.35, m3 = 0.9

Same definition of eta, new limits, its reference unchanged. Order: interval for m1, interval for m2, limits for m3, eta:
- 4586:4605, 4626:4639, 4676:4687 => -0.5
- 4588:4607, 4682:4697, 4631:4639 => 0.1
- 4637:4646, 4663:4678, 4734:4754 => 0.2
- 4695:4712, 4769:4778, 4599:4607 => -0.6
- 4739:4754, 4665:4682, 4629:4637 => -0.2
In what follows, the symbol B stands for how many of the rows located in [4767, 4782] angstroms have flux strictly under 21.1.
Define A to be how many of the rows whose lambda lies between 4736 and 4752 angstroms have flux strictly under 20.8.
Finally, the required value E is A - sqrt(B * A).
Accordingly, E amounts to -0.7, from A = 1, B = 3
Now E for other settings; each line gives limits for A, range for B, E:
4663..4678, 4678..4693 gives -1.6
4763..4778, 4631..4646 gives 0.5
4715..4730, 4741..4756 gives 1.3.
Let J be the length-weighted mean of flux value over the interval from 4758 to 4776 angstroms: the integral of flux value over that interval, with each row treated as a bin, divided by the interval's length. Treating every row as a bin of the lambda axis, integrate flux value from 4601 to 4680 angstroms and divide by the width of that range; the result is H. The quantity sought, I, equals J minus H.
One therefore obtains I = -0.3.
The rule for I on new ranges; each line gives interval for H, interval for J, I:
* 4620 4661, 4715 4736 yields 1.1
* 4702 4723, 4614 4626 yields -0.2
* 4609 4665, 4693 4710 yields -0.4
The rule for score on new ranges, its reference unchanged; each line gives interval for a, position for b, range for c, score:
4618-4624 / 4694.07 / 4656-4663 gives -1.2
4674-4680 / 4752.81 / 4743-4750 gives 2.2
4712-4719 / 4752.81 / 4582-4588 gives 1.0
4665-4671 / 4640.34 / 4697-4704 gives -0.2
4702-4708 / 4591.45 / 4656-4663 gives -0.4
